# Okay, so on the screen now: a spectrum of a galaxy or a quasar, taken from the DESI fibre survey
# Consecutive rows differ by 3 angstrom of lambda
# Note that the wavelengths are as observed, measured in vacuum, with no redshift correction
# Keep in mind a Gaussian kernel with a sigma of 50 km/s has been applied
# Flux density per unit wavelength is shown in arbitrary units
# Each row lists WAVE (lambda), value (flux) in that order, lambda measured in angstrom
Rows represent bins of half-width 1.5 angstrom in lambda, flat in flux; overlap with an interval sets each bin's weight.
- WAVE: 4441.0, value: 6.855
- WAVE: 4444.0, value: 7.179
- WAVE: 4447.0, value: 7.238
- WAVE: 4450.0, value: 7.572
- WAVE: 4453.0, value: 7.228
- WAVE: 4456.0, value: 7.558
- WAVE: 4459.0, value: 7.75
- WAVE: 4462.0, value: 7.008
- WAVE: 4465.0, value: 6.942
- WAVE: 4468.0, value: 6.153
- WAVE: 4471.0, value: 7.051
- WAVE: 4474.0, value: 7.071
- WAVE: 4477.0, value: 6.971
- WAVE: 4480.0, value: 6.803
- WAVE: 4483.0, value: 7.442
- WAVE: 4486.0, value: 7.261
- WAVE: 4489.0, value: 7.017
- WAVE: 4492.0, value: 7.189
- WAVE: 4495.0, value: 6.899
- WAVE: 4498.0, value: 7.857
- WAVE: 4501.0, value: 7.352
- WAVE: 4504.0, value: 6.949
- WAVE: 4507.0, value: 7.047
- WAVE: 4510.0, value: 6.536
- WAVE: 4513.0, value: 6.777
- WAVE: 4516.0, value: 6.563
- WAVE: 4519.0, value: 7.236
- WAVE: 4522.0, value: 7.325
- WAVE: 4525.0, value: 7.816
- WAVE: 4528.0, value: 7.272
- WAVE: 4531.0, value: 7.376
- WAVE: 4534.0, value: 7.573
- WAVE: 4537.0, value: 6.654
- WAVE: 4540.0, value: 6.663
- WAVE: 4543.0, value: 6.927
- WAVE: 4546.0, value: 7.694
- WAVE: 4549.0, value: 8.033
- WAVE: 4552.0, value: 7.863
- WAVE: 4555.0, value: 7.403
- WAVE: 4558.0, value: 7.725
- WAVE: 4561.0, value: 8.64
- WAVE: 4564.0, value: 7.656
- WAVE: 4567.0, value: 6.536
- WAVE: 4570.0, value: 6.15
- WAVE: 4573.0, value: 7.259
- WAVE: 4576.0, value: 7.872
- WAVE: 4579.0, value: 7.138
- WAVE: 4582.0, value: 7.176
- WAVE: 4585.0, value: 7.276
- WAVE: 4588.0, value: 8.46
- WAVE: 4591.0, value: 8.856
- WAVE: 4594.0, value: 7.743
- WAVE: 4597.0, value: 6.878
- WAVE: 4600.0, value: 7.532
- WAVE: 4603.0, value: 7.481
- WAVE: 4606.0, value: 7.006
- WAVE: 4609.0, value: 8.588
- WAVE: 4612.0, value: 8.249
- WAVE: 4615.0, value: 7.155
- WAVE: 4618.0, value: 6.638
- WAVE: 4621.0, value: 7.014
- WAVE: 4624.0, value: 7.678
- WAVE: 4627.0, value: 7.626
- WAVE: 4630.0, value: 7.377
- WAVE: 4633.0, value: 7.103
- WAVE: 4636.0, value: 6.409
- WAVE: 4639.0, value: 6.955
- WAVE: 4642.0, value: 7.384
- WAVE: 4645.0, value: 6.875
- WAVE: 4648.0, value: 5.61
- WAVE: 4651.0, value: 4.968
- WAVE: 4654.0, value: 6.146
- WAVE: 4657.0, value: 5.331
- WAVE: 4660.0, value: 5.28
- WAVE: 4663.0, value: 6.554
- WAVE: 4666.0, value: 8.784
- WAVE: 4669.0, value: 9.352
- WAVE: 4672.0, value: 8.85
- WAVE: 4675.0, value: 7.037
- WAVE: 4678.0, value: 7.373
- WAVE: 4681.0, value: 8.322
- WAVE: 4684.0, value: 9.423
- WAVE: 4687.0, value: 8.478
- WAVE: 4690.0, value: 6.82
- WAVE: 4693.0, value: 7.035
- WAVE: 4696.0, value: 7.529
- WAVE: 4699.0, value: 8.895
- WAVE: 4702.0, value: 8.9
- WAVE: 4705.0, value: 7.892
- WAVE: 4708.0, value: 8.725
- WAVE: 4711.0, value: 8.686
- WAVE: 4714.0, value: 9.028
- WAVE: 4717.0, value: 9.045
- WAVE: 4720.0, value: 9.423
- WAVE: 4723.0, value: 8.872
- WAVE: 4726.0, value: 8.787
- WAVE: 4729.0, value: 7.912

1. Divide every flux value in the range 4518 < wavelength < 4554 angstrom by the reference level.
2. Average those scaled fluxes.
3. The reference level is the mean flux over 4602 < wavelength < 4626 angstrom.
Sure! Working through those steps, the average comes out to 0.986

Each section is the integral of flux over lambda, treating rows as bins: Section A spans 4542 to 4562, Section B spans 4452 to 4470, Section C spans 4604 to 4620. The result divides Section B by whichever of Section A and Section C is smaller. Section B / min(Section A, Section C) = 1.1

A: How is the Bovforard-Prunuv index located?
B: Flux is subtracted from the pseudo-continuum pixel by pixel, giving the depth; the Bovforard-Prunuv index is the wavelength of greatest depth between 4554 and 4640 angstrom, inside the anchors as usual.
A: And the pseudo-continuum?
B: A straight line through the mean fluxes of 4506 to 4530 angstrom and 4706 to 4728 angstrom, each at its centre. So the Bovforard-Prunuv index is 4636.0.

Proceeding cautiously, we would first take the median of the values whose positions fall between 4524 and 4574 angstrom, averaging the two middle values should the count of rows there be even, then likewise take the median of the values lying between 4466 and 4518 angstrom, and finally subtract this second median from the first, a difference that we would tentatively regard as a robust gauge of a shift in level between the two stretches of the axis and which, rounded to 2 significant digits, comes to 0.39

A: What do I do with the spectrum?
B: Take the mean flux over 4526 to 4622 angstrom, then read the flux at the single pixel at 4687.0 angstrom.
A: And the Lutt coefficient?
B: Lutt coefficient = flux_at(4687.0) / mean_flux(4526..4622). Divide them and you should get 1.1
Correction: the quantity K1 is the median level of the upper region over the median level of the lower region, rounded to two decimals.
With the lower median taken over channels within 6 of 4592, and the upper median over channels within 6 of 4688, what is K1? 0.96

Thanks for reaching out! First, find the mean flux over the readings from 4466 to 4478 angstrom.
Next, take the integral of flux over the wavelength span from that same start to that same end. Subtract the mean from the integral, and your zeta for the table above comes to 74.9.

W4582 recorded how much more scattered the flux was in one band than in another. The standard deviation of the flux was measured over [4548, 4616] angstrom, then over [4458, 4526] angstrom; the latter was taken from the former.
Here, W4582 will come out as 0.27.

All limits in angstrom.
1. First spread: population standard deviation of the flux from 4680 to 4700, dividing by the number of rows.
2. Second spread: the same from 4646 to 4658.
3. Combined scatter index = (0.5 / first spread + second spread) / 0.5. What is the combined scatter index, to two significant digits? 2.0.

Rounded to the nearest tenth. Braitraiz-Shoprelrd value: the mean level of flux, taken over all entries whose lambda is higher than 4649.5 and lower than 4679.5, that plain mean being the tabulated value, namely 7.0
